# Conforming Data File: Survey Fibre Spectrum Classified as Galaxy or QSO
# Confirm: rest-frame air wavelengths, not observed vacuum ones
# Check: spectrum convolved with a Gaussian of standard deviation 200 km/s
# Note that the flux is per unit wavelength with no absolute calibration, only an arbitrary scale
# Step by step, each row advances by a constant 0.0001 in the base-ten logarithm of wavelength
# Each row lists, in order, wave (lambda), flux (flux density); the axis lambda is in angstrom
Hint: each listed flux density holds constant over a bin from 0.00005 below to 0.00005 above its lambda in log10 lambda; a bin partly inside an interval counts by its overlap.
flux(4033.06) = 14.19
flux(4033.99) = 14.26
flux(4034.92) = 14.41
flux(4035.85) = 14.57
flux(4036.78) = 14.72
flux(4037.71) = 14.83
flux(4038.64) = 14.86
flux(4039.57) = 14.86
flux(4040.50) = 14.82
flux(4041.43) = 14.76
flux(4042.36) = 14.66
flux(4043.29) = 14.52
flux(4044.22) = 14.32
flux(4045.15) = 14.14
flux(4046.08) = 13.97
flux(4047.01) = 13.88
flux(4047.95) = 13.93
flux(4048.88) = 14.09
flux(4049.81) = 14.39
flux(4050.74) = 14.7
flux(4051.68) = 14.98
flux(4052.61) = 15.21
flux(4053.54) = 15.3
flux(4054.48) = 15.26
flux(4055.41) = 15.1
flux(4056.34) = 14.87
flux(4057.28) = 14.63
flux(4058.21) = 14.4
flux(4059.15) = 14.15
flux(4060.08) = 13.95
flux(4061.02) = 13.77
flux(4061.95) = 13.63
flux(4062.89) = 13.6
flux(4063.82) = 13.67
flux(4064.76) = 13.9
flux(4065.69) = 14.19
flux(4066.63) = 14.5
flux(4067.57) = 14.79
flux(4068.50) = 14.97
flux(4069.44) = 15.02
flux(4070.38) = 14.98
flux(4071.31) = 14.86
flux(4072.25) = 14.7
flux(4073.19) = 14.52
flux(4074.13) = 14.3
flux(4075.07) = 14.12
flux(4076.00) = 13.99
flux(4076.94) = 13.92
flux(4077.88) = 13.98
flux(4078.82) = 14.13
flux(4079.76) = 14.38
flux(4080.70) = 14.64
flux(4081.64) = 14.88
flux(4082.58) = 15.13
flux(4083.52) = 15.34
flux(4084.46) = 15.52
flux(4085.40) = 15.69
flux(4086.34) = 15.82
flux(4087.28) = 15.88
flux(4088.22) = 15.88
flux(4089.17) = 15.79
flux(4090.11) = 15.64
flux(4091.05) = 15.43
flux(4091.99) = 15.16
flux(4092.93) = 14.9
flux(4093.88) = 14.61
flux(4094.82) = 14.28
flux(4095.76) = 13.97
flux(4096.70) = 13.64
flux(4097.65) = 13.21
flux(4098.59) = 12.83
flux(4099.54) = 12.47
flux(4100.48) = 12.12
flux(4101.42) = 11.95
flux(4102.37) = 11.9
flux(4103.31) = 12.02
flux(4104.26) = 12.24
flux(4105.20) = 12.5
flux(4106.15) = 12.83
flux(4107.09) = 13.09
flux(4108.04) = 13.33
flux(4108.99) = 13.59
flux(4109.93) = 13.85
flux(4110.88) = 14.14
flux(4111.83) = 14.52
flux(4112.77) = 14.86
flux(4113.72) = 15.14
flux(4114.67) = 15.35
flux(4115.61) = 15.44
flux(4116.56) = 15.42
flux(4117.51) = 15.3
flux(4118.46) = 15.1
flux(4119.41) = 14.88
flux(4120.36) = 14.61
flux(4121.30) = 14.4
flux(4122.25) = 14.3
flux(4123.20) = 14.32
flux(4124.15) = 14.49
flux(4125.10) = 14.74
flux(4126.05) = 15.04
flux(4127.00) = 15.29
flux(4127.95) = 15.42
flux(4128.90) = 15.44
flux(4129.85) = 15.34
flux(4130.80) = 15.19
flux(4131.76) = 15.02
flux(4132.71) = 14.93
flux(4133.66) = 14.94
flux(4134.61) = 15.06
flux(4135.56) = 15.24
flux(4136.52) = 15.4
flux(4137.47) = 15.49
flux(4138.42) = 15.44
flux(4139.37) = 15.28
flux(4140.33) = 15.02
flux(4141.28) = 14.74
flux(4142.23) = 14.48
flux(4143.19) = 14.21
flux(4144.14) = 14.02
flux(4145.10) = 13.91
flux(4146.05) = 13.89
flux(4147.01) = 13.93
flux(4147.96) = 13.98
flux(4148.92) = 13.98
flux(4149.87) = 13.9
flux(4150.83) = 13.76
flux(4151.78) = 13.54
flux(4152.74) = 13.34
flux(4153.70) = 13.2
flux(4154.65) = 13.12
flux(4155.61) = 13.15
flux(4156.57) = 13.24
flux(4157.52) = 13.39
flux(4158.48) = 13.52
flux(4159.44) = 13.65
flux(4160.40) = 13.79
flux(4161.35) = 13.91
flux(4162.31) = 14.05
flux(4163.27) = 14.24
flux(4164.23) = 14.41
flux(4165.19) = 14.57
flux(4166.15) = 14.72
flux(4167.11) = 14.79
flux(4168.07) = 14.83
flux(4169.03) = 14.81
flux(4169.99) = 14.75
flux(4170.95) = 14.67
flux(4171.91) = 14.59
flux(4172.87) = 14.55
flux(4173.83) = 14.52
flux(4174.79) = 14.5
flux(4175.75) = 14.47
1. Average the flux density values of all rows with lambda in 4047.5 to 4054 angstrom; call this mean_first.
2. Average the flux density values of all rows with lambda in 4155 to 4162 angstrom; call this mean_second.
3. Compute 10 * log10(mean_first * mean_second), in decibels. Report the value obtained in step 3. 23.0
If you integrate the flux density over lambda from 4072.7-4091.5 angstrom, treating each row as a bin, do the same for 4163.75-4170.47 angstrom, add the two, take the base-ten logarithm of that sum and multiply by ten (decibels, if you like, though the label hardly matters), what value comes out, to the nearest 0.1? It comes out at 25.8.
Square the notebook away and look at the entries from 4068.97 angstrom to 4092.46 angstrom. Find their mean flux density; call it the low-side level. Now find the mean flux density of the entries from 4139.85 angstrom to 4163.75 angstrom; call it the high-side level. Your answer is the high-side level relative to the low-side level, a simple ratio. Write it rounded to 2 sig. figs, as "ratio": 0.93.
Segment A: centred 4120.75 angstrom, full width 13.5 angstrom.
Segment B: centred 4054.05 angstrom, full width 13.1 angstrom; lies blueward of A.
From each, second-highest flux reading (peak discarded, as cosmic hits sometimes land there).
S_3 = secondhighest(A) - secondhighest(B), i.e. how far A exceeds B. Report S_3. 0.2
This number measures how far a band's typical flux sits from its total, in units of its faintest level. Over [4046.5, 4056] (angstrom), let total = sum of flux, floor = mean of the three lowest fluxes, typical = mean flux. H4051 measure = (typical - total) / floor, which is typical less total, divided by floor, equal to -9.46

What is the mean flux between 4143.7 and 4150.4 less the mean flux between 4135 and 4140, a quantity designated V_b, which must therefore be -1.4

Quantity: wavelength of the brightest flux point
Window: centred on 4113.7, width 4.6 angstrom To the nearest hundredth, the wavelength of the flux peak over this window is 4115.61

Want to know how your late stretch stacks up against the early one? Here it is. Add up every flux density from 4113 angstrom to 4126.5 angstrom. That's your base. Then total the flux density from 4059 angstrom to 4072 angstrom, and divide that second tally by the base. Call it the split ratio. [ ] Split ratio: 0.96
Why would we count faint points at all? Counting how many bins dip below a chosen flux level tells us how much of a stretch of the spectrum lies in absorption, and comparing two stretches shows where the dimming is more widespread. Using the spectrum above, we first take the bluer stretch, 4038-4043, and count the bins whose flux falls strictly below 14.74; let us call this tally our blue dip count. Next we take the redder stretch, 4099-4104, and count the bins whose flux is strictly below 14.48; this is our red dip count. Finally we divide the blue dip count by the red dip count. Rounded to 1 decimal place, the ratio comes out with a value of 0.2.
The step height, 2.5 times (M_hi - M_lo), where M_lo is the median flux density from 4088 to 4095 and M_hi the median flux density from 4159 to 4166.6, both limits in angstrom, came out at -2.9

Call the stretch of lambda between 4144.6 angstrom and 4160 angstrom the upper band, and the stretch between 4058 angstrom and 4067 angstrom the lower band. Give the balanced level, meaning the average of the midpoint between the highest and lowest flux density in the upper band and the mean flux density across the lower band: 13.8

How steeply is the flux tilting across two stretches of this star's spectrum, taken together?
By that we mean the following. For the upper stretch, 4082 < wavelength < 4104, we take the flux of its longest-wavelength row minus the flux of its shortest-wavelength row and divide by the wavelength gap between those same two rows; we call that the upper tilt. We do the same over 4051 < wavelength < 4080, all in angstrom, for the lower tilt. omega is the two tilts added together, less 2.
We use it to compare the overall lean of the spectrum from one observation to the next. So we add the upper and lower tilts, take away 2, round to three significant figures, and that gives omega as -2.17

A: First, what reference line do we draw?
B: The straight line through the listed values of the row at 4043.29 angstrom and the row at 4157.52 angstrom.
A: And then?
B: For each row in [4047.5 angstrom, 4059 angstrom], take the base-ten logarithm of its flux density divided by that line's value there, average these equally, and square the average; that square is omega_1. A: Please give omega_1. 0.0001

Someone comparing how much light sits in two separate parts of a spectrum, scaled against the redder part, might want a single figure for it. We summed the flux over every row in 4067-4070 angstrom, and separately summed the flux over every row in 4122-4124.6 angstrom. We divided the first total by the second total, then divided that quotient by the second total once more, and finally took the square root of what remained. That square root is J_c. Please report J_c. 0.155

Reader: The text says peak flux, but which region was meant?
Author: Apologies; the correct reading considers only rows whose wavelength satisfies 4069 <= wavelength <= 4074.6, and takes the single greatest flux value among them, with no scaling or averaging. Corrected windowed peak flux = 15.02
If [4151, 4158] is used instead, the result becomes 13.54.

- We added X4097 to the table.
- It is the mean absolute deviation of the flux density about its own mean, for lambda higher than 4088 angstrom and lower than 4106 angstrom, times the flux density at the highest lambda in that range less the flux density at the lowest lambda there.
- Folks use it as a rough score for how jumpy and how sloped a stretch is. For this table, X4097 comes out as -4.4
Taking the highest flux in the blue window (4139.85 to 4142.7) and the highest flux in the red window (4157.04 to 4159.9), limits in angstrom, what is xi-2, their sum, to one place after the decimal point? 28.7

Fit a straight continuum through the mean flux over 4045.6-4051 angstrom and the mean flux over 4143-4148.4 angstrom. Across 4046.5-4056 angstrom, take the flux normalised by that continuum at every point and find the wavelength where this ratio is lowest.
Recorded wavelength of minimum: 4047.01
